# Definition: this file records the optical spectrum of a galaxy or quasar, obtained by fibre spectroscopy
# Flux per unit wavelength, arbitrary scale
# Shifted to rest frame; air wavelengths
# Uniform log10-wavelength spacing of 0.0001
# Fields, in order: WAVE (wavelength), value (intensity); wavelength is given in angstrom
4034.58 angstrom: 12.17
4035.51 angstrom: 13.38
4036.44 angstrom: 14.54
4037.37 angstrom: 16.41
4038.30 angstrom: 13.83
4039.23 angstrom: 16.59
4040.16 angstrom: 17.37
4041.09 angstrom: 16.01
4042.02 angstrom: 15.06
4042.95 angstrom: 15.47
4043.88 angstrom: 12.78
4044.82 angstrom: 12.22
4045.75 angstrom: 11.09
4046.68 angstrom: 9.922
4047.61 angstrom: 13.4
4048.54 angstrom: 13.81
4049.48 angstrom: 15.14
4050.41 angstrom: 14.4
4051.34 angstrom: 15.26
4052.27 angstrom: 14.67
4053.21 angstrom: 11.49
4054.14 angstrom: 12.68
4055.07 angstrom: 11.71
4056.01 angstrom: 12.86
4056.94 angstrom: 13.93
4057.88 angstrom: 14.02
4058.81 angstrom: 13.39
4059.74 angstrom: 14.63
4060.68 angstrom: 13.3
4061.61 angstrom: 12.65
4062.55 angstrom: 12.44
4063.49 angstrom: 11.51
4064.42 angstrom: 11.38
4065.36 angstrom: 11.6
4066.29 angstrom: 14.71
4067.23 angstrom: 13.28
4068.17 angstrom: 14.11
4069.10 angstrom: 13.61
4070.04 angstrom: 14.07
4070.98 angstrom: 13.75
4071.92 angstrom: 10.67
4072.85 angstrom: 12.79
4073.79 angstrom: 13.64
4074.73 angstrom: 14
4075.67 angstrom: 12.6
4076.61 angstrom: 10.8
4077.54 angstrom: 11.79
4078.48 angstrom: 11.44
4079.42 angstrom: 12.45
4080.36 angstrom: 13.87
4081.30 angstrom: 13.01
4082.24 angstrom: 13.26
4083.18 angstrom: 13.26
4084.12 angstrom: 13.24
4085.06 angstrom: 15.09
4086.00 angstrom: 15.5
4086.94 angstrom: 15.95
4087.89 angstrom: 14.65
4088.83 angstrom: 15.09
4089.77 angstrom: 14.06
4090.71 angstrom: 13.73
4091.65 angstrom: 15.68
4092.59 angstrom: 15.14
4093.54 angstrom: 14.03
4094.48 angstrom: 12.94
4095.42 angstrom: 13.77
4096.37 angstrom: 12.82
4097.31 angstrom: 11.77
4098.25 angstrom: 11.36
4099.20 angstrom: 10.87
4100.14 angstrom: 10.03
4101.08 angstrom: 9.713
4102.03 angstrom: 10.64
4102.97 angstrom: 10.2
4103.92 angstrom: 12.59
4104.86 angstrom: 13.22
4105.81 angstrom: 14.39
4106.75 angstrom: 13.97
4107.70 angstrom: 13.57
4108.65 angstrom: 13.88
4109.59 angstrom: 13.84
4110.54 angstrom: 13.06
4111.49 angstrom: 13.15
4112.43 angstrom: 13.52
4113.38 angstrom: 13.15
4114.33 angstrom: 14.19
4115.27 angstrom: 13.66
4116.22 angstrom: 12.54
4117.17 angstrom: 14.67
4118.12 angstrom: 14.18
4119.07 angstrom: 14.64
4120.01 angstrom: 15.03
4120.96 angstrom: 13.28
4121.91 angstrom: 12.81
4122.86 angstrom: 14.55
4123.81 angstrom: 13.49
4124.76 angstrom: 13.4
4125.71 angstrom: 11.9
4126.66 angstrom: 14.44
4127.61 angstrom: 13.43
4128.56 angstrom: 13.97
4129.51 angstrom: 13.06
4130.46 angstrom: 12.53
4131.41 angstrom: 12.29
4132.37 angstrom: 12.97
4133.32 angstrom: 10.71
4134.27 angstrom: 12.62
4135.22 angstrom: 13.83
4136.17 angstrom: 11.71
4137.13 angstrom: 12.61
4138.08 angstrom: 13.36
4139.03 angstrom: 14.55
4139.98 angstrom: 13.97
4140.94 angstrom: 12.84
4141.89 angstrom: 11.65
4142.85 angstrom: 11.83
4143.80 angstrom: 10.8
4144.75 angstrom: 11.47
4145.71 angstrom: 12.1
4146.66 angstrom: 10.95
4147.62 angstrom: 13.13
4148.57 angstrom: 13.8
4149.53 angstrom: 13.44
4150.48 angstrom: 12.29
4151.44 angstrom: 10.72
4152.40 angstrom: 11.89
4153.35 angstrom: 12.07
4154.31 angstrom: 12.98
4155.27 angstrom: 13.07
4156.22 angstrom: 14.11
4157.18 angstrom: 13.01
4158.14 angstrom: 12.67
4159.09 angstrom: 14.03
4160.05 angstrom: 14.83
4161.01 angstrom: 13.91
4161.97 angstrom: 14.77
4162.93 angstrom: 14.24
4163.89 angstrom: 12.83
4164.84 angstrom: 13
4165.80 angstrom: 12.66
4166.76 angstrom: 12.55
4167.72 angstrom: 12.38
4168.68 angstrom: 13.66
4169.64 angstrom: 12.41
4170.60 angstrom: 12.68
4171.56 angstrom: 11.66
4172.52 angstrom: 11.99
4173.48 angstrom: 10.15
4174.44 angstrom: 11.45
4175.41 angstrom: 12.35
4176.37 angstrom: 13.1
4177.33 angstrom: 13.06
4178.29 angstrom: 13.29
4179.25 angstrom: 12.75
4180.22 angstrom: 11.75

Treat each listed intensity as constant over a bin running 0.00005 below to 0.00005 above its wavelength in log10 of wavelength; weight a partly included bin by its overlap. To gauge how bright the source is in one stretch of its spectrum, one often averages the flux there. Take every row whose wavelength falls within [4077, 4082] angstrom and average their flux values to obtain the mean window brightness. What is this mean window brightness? 12.5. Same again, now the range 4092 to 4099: 13.1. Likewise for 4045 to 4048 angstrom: 11.5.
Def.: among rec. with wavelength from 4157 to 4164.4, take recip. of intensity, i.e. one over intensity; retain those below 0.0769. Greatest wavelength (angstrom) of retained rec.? 4162.93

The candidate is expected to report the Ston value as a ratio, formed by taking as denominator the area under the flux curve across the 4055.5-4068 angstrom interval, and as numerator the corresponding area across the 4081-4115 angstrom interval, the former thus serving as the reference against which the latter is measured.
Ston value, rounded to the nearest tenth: 2.8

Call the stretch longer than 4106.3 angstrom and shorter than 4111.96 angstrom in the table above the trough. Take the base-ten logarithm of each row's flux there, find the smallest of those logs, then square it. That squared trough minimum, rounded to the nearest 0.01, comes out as 1.25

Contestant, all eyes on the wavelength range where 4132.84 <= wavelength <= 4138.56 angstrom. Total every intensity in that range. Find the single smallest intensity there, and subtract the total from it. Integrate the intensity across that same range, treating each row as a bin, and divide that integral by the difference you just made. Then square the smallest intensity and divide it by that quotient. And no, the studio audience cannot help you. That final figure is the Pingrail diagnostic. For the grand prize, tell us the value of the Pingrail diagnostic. -103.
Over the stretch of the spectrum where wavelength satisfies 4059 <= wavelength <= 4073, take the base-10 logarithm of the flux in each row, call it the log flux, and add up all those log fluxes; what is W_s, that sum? 16.7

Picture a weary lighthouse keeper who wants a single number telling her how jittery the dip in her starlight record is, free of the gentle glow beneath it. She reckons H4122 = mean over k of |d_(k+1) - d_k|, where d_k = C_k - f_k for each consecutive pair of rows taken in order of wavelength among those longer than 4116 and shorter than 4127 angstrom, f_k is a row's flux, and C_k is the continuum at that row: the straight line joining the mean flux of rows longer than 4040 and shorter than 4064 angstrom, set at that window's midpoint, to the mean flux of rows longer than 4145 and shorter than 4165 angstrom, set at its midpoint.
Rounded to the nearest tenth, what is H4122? 1.1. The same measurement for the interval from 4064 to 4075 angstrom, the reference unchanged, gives 1.2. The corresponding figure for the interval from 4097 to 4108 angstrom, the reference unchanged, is 0.8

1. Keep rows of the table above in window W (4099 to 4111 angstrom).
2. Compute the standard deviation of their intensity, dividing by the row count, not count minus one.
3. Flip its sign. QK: -1.67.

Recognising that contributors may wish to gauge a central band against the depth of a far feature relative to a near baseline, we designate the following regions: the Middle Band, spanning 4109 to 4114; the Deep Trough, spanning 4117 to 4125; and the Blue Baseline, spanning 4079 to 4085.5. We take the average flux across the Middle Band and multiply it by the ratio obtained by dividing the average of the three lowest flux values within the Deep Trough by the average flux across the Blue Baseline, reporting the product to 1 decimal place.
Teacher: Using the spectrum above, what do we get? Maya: 13.1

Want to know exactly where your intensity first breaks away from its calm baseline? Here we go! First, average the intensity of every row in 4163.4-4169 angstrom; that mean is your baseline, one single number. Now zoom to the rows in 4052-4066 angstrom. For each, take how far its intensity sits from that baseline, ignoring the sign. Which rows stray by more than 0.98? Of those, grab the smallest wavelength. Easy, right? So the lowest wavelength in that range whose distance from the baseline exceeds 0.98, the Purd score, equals 4052.27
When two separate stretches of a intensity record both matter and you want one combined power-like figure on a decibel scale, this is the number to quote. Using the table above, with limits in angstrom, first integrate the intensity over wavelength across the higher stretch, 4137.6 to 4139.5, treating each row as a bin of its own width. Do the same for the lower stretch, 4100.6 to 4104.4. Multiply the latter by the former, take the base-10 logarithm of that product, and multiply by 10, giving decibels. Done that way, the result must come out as 30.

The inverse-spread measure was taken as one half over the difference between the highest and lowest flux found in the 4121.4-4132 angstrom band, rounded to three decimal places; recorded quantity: 0.189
